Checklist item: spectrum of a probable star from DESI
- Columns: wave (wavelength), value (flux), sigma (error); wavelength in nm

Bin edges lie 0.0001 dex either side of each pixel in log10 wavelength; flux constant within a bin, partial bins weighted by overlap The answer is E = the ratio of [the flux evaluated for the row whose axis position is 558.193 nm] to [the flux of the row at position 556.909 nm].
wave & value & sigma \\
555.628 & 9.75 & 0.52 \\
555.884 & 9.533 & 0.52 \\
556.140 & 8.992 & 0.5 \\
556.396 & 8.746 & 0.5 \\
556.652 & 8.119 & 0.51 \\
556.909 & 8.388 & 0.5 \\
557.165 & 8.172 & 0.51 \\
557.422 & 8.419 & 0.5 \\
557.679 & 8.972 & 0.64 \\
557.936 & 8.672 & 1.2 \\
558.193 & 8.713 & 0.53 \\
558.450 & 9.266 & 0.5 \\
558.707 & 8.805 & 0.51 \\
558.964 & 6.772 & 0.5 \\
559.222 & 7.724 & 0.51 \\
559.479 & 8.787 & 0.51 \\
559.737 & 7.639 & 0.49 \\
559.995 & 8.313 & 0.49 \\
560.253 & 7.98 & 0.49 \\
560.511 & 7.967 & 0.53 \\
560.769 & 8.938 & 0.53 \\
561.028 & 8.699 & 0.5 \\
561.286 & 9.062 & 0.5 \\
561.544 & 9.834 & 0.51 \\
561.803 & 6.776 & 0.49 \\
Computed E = 1.04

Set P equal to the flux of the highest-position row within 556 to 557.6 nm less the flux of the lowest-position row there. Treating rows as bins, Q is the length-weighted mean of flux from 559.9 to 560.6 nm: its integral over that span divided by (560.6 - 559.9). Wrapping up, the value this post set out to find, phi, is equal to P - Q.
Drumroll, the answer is -8.66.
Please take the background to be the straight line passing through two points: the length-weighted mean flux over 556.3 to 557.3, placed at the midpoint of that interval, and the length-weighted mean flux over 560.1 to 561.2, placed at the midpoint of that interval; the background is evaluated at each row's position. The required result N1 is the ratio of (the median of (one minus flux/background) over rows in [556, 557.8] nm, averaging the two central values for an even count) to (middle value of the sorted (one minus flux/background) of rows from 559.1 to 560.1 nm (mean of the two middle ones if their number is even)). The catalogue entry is 0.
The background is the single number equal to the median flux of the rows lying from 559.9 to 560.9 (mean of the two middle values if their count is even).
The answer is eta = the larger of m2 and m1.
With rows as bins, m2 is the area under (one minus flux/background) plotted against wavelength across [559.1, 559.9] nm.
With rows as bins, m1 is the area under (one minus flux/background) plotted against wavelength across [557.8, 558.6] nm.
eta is 0.0081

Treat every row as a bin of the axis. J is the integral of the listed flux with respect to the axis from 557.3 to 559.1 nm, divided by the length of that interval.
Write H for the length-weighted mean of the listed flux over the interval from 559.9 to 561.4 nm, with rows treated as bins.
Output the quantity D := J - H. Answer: 0.0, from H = 8.49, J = 8.51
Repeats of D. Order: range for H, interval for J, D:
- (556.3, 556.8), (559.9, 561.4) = 0.1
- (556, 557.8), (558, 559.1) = -0.1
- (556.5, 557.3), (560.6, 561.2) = 0.5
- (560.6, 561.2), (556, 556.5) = 0.1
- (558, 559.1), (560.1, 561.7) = 0.3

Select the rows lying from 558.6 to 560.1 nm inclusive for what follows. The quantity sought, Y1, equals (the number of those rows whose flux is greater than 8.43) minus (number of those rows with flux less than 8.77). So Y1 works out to -2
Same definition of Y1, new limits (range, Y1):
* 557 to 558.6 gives 0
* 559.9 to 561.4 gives -1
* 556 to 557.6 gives -3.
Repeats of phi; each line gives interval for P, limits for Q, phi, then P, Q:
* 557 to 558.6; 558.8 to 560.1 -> -6.77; 1.1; 7.9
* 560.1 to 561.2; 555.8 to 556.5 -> -8.36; 0.7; 9.1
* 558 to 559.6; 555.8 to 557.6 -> -8.54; 0.1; 8.6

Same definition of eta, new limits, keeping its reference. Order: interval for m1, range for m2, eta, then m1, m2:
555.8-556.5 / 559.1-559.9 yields 0.0081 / -0.08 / 0.008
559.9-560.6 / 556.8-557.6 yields 0.0055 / 0.01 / -0.021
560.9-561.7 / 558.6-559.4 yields 0.0338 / -0.10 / 0.034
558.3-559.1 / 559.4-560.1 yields -0.0051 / -0.01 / -0.005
